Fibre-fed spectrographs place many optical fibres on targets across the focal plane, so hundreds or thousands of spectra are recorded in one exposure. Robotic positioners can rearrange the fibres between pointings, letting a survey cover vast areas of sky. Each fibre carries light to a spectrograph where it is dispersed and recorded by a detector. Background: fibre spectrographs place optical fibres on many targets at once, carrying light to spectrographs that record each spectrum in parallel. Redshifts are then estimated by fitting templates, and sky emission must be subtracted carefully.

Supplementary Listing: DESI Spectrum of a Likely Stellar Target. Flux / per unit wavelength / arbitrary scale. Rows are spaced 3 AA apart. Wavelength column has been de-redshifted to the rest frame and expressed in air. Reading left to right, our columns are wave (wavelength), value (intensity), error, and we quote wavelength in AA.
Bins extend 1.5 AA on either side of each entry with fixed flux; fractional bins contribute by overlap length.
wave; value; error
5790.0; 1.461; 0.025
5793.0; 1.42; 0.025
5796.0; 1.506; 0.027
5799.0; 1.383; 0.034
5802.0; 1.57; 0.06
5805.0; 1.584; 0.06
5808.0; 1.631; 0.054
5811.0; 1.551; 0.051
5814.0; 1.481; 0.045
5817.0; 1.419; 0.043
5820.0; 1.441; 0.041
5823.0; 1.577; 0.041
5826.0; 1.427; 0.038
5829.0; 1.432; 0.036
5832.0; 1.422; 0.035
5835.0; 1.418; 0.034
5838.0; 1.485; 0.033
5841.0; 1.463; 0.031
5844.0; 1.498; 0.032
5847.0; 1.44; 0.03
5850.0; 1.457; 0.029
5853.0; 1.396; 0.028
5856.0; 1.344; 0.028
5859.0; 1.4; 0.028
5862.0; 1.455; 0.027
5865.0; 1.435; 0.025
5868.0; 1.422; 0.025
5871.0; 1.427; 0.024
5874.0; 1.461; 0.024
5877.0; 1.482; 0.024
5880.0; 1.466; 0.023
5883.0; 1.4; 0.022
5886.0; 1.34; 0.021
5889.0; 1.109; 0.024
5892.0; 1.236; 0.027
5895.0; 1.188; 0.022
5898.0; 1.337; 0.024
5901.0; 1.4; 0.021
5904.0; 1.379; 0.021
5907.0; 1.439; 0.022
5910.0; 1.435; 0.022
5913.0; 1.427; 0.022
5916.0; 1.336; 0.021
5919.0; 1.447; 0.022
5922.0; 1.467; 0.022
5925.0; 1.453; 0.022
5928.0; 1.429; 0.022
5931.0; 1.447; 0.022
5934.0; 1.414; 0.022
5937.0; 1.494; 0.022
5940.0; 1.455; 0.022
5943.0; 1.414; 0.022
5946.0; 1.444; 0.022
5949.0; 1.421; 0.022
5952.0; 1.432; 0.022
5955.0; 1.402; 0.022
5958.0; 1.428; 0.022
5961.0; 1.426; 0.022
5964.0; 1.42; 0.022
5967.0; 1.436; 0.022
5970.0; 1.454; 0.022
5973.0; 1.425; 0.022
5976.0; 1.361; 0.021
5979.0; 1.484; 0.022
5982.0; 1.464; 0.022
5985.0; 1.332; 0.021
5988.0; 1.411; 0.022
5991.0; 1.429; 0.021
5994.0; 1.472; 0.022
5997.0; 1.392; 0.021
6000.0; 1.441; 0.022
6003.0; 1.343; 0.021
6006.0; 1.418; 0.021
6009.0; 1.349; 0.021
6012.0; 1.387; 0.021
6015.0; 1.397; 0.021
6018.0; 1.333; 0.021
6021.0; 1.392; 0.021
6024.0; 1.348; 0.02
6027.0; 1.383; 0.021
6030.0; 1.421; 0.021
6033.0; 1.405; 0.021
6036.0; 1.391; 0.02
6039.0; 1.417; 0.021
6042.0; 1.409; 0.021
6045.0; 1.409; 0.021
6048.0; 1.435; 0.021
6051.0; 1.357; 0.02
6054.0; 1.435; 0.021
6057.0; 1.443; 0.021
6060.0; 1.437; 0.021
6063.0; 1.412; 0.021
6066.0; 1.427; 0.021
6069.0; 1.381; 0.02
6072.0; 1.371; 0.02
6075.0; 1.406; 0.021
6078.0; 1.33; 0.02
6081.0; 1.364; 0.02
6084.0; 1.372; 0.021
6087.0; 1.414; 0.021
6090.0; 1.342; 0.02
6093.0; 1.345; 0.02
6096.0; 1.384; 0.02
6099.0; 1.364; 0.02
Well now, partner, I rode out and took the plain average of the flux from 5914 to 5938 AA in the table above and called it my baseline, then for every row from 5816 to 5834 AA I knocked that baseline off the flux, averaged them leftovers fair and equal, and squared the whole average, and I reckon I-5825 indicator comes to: 0.0003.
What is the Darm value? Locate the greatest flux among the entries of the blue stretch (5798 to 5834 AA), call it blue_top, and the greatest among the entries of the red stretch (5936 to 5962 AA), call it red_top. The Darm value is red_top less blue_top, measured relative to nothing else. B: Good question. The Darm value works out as -0.14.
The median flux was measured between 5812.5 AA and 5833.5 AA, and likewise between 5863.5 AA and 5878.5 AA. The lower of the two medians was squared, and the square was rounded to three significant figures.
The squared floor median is 2.05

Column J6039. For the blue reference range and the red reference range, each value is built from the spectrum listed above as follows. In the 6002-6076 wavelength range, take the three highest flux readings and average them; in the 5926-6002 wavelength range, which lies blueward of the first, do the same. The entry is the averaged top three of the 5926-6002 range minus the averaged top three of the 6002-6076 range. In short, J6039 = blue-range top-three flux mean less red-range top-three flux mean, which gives 0.045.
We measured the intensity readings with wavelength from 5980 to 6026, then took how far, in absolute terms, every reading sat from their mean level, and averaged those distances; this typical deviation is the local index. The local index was 0.037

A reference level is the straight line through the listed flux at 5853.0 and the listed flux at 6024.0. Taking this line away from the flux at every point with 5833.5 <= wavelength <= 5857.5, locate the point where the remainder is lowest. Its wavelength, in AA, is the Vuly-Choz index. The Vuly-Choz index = 5856.0 AA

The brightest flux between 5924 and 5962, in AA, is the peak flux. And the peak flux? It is 1.494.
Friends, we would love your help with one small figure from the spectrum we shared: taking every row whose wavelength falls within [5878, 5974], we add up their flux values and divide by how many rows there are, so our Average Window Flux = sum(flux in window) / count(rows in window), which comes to 1.40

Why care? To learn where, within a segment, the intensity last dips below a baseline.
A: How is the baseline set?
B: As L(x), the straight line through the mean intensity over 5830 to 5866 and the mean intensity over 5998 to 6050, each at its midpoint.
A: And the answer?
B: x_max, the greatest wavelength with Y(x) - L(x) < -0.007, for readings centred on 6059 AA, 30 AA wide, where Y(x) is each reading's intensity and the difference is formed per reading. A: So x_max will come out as 6072.0 AA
